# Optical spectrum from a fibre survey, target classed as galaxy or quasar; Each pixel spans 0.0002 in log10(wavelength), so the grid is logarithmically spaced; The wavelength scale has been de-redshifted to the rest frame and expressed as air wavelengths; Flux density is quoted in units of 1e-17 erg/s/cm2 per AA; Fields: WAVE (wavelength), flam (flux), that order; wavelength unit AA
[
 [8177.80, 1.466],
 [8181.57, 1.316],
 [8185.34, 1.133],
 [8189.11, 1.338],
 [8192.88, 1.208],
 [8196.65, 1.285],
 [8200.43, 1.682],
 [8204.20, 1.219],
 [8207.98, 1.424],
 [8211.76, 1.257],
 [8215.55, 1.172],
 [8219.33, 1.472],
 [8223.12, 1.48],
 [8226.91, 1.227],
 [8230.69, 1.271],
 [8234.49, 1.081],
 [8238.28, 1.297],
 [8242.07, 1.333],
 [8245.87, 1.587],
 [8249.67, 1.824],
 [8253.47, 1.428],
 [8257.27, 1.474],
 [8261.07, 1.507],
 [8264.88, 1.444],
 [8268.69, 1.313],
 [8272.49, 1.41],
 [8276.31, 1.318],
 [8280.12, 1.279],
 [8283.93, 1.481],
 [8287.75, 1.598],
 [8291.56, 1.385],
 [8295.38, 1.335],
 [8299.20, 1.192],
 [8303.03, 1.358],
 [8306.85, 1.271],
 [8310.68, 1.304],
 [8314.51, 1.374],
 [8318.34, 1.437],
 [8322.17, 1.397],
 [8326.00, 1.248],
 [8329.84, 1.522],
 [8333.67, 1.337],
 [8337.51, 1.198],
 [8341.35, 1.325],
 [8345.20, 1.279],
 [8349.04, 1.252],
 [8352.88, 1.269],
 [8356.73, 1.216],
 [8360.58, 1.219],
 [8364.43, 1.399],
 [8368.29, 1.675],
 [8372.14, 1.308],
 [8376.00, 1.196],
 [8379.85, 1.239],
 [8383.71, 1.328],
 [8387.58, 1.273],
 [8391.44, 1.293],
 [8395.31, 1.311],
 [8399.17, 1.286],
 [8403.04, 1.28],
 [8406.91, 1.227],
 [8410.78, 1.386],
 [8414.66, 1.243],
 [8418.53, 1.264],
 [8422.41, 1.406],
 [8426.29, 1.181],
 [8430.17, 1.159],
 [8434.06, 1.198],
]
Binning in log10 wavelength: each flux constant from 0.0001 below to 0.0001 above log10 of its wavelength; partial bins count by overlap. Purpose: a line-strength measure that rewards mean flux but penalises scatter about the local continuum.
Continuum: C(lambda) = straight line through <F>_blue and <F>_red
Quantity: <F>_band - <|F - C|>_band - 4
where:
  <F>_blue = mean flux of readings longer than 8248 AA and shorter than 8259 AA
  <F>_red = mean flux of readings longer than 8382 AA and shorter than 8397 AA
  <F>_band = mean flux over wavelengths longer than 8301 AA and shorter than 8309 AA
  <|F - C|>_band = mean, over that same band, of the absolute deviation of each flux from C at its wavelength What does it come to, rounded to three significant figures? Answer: -2.84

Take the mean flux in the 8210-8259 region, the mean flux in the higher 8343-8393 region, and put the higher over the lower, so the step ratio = 0.947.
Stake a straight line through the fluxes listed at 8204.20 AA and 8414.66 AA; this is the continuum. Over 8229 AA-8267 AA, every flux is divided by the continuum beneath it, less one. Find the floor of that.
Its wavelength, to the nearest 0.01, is 8234.49 AA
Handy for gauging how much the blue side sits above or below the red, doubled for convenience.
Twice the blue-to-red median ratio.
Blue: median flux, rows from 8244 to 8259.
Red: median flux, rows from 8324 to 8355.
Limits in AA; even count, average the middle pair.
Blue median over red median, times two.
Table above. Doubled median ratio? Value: 2.40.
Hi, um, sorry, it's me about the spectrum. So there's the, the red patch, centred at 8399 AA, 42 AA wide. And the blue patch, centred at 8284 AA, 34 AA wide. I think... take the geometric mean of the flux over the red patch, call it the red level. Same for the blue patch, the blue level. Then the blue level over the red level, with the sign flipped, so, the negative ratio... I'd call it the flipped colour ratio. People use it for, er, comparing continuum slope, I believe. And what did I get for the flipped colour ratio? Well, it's -1.06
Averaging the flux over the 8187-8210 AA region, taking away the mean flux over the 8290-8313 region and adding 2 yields 2.05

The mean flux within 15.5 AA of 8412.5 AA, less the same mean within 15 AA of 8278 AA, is -0.12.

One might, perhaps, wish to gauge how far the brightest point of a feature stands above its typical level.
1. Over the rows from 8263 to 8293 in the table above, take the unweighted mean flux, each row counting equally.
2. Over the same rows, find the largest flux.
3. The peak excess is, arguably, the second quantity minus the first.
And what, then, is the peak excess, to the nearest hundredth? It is 0.19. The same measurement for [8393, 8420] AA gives 0.10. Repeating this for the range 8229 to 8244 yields 0.09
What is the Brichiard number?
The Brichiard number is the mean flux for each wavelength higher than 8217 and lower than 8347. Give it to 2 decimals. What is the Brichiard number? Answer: 1.38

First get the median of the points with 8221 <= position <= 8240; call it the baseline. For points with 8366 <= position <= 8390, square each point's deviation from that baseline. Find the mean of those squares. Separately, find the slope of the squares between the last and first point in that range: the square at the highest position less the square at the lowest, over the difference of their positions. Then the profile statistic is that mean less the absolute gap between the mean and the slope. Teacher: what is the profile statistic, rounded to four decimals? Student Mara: -0.0085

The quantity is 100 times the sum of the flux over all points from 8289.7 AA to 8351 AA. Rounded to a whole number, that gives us 2121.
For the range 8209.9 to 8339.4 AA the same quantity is 4661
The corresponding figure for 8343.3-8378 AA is 1181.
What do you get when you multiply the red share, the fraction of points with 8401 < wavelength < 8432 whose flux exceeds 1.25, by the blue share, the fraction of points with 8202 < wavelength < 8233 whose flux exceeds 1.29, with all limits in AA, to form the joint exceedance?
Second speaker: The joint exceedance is 0.19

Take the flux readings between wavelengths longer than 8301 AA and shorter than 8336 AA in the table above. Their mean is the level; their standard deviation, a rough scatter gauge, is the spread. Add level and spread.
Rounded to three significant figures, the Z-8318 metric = 1.44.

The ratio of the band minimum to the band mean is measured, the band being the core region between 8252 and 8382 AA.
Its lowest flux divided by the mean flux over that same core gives 0.88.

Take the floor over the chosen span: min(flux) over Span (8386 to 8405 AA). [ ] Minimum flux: 1.273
